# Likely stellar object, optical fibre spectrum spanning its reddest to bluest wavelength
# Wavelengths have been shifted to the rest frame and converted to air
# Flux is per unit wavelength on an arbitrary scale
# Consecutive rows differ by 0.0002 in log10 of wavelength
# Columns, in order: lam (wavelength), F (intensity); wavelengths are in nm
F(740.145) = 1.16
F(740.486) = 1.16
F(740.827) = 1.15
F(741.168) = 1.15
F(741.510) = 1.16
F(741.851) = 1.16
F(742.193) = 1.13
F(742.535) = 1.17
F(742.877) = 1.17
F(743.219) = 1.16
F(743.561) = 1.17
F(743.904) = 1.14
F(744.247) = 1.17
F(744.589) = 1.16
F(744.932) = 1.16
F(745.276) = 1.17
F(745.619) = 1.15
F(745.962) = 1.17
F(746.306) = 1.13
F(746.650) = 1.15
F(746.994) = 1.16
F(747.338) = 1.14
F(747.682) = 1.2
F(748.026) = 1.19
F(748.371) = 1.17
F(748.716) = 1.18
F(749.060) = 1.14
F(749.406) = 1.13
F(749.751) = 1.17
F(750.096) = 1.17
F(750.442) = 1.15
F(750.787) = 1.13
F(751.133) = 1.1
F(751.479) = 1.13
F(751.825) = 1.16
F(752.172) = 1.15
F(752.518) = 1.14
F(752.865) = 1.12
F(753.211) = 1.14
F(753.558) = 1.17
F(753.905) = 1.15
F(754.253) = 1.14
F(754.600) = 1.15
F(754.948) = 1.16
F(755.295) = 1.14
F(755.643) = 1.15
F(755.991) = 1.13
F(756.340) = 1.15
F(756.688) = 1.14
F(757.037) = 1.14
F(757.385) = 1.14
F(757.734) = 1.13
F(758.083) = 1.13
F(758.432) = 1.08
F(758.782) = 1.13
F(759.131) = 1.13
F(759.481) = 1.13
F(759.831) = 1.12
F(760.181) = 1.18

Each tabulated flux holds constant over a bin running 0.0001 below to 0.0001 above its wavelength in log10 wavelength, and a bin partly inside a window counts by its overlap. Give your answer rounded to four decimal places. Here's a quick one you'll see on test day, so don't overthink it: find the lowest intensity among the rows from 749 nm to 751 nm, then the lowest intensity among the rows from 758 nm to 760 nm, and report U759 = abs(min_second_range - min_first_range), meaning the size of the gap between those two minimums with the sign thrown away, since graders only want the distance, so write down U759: 0.0500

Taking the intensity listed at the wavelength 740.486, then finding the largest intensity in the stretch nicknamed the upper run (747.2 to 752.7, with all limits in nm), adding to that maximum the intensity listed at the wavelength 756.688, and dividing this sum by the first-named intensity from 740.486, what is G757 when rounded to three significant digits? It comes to 2.02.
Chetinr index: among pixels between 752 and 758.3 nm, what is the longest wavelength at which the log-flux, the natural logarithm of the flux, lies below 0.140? 758.083 nm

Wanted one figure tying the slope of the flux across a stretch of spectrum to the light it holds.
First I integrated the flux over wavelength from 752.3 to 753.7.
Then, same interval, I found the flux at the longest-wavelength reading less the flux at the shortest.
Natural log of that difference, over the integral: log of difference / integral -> -2.2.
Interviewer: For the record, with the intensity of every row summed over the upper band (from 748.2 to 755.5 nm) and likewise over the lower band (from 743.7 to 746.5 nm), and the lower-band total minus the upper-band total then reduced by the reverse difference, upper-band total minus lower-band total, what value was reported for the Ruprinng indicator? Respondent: -30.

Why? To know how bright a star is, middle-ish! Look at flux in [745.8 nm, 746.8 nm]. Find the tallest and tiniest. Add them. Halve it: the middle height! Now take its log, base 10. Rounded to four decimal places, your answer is 0.0607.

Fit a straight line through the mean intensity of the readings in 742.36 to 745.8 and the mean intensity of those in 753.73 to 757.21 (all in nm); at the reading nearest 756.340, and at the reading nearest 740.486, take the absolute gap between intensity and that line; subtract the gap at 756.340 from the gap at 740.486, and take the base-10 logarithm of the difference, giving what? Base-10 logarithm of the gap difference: -3.0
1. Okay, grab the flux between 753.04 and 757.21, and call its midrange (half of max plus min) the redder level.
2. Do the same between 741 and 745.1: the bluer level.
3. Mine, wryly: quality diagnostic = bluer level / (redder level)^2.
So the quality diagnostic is 0.87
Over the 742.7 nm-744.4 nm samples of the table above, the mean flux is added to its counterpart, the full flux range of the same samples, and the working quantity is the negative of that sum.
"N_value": -1.19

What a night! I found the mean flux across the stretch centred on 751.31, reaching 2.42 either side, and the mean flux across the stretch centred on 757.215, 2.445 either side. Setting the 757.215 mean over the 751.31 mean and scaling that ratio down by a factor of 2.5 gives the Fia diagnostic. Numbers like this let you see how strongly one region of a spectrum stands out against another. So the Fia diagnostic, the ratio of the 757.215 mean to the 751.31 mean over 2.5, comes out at 0.397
